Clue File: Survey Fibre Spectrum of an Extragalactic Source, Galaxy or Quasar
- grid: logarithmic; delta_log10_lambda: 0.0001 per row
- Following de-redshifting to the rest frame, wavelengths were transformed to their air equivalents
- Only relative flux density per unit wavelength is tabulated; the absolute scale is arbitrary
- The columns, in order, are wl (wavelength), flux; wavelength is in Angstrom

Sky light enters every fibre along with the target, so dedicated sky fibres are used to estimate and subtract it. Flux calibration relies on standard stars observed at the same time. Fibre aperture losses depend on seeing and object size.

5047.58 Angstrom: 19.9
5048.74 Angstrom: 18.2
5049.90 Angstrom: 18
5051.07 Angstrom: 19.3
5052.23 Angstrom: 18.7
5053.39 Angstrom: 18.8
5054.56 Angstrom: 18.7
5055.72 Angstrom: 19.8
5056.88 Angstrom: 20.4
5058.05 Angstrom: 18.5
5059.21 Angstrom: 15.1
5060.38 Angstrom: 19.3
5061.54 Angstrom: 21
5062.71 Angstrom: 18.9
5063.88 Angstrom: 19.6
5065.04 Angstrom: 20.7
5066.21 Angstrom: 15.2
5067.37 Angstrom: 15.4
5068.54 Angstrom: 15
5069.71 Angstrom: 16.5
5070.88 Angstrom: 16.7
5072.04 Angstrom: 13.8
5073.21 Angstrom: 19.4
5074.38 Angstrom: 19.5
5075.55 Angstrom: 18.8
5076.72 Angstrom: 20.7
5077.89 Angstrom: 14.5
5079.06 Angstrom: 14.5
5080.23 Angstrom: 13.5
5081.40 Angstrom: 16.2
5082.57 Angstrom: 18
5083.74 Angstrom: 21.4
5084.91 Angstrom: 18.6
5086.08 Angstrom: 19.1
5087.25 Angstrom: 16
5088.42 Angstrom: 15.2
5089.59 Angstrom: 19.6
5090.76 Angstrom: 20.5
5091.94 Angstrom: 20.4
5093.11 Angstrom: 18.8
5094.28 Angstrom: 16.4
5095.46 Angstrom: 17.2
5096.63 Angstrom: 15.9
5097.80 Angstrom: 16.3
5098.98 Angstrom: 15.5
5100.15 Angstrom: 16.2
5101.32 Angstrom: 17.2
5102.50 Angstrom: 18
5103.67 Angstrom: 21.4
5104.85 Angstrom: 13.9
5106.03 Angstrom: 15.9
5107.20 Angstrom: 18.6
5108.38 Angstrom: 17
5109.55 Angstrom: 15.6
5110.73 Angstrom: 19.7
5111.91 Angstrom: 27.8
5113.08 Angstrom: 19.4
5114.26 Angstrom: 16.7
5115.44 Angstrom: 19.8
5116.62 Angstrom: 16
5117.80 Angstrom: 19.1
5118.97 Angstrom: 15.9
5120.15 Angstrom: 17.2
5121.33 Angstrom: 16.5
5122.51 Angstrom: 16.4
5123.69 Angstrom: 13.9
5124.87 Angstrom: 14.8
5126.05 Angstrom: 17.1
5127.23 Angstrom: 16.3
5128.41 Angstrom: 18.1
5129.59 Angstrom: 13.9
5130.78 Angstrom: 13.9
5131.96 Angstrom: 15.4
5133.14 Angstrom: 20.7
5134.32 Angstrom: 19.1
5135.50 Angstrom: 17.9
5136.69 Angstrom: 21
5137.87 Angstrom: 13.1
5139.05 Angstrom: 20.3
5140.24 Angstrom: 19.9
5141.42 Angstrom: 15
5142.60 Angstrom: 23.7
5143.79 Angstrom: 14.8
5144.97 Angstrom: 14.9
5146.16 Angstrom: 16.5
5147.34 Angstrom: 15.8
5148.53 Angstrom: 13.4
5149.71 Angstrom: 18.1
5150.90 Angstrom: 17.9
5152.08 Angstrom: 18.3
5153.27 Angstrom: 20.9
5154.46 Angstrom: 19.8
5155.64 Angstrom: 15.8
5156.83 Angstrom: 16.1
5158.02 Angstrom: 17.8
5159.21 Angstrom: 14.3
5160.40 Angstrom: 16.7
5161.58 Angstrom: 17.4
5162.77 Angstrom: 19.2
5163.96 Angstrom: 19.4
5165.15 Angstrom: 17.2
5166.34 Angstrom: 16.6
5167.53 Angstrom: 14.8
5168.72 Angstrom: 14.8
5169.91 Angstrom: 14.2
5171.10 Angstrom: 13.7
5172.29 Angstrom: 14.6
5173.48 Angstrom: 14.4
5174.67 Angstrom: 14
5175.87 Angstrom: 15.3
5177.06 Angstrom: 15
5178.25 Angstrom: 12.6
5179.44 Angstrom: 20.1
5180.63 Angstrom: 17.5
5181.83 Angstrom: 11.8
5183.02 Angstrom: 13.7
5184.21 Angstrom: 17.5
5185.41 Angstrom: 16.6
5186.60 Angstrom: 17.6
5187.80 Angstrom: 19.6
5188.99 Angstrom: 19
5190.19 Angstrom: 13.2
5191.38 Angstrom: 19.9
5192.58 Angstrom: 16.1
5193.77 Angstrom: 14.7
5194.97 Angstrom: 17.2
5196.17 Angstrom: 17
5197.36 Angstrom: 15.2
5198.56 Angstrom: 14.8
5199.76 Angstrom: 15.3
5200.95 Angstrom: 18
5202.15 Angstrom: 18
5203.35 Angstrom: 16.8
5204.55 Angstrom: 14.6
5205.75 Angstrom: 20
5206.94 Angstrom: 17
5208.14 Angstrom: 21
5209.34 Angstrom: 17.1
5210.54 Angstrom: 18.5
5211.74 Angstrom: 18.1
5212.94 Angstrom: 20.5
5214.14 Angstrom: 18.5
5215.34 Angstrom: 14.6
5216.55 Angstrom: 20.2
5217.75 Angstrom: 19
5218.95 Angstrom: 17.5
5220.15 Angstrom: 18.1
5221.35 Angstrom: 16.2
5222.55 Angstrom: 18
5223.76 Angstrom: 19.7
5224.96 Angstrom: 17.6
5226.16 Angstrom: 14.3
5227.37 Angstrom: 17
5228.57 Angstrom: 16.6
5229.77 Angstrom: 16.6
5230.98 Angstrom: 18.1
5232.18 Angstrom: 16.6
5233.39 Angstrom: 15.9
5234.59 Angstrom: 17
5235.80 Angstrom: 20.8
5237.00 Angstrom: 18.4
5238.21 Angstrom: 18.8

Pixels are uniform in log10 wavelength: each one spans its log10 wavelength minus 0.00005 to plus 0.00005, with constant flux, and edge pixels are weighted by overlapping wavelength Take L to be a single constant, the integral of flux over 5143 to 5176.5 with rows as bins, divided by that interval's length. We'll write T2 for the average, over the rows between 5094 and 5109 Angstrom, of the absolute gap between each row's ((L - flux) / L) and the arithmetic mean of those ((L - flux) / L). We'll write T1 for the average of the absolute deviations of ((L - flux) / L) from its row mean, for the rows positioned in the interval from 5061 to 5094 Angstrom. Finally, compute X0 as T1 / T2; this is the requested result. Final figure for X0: 1.8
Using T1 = 0.13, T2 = 0.076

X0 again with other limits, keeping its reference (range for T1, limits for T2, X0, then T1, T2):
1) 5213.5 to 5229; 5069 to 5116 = 0.6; 0.08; 0.129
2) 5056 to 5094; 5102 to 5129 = 1.1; 0.13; 0.124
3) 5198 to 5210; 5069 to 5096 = 0.8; 0.10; 0.124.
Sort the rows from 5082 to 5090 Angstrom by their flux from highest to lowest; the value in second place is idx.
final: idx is 19.6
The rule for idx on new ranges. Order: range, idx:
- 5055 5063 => 20.4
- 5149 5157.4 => 19.8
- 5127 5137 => 20.7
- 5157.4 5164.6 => 19.2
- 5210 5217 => 20.2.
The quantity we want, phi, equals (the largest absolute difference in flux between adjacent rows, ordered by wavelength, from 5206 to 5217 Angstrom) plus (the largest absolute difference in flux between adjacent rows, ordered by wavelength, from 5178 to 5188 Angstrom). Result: 13.1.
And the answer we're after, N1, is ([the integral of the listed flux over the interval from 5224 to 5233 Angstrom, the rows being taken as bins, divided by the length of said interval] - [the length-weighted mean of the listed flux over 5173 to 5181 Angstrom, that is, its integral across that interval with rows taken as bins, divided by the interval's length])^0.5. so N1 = 1.1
